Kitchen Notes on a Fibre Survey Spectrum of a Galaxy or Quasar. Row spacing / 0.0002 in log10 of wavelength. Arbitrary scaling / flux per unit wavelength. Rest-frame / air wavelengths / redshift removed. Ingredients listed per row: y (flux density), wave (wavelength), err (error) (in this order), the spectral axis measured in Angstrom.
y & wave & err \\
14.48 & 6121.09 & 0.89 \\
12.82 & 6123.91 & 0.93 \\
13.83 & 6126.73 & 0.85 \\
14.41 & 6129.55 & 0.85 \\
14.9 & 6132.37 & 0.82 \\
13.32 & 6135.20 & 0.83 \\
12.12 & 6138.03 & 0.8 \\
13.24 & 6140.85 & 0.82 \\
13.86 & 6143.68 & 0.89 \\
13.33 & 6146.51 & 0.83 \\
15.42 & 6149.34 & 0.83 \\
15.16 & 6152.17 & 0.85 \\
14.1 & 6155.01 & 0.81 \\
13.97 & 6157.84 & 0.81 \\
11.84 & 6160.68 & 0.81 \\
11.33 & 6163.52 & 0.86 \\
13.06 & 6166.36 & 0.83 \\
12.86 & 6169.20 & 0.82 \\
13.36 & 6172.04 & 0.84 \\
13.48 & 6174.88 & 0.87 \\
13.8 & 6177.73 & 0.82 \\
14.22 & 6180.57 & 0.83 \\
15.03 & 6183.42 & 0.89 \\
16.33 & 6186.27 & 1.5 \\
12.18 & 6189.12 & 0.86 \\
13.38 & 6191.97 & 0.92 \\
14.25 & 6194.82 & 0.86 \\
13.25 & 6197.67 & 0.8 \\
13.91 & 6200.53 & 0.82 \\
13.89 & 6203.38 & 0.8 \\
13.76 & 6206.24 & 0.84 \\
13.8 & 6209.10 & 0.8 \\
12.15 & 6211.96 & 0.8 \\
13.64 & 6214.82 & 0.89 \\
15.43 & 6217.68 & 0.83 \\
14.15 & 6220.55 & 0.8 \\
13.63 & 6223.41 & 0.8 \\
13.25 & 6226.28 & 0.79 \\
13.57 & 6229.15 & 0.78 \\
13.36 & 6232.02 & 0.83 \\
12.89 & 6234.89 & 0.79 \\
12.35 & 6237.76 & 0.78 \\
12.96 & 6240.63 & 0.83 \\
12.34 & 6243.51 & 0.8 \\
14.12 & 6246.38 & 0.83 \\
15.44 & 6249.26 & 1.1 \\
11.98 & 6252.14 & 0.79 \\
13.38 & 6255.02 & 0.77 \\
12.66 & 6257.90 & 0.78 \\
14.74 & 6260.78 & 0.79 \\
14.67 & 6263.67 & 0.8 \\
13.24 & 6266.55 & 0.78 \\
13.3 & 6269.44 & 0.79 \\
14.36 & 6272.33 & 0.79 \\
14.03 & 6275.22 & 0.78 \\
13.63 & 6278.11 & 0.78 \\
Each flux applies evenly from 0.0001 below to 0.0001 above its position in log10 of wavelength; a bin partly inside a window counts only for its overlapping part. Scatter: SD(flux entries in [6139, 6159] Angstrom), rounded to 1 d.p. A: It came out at 0.8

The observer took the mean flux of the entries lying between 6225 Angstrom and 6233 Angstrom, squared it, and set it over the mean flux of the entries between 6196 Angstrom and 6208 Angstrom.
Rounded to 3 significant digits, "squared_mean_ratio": 13.1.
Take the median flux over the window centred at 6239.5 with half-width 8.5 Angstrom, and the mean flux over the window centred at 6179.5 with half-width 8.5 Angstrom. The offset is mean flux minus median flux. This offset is 1.4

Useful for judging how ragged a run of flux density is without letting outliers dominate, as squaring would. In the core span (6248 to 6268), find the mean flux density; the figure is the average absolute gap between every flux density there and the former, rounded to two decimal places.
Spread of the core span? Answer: 1.05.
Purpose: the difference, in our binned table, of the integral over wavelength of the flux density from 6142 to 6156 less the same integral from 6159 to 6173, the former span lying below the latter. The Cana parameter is 26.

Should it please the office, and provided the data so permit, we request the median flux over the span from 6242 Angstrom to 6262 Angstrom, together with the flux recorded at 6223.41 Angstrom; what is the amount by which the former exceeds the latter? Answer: -0.25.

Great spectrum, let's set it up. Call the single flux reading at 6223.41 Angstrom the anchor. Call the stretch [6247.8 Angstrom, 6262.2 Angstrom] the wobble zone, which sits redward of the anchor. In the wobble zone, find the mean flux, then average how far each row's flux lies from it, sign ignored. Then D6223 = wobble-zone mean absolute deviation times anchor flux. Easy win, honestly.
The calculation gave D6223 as 16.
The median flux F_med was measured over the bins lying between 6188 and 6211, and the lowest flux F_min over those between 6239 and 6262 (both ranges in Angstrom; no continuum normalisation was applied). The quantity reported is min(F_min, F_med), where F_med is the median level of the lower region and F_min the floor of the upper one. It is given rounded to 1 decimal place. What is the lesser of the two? 12.0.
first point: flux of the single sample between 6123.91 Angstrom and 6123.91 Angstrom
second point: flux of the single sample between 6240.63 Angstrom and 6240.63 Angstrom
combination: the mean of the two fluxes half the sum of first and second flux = 12.9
